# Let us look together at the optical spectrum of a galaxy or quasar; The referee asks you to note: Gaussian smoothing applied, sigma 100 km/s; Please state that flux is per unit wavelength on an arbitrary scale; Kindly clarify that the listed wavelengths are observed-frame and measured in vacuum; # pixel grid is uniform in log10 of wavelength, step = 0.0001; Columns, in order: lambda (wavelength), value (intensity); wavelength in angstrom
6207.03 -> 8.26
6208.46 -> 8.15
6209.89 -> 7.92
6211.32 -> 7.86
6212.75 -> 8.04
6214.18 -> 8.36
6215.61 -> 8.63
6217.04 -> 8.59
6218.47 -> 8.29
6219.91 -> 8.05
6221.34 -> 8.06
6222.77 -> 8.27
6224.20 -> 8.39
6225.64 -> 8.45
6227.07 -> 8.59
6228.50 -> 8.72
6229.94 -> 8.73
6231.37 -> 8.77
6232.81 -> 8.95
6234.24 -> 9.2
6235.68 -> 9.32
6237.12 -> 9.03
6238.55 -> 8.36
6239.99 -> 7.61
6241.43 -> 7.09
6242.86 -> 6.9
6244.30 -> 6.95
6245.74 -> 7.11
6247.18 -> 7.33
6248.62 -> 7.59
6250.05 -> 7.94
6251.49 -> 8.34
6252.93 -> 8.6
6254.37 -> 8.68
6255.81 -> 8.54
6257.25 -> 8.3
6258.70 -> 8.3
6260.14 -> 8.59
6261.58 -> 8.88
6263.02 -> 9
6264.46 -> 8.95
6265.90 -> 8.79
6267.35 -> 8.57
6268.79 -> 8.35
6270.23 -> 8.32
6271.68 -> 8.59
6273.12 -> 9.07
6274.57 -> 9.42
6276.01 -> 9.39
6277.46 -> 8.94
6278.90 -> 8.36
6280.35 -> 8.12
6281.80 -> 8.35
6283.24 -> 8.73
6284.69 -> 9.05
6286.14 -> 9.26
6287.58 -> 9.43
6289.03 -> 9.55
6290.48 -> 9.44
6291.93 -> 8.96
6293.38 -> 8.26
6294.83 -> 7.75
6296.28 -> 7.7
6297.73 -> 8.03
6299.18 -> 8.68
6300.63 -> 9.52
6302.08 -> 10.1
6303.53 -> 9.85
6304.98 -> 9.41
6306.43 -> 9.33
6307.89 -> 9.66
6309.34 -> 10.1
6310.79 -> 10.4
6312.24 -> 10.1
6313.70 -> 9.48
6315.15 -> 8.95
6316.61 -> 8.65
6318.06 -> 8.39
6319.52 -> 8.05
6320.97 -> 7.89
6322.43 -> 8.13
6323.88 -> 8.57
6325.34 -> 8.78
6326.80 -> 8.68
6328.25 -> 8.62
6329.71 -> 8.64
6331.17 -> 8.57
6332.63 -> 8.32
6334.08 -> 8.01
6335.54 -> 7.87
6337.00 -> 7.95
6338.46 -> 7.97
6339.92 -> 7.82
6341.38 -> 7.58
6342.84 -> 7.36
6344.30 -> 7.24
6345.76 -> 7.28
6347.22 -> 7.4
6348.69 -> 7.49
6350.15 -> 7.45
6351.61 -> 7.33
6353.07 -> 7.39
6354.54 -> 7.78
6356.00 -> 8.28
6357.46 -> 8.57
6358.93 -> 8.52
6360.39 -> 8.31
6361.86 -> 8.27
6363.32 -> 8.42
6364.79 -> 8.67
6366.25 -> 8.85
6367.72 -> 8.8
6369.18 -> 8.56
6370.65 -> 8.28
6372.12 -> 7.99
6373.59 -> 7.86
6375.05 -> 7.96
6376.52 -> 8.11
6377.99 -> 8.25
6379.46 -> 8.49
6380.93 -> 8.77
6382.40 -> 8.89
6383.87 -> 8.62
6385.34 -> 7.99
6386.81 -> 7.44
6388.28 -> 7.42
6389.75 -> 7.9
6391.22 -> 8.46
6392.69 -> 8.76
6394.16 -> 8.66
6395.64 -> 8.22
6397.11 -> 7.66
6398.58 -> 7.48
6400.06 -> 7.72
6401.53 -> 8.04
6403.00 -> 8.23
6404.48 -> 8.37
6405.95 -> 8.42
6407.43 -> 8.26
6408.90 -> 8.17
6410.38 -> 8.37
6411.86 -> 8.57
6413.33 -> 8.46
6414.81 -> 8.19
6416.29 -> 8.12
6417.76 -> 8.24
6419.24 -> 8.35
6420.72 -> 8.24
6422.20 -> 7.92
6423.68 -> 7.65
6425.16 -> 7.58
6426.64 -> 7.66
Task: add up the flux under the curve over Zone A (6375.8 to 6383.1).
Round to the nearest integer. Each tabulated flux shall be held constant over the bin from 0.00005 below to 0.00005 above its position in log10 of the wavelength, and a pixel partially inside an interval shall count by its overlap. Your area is 62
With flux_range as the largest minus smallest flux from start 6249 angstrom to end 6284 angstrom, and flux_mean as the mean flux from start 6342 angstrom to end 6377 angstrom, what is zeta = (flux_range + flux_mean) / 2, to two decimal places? 4.74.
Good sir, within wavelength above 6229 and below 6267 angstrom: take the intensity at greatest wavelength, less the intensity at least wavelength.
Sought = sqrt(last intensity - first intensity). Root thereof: 0.24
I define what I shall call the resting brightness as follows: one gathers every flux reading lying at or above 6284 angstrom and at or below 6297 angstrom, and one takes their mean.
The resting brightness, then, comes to 8.8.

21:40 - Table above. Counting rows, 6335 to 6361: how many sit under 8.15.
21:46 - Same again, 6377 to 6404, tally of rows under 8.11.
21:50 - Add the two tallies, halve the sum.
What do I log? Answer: 11.0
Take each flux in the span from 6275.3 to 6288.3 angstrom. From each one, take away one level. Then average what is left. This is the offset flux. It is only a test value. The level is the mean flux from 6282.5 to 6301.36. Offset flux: 0.05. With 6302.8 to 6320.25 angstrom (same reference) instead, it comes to 0.57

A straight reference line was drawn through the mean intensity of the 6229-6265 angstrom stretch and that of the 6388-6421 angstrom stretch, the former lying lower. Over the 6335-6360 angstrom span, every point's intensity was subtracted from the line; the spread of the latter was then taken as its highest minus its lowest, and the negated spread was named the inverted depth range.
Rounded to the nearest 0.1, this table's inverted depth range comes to -1.3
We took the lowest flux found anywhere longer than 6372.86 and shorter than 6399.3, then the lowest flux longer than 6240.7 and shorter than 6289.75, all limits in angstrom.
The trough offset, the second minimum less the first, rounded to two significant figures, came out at -0.52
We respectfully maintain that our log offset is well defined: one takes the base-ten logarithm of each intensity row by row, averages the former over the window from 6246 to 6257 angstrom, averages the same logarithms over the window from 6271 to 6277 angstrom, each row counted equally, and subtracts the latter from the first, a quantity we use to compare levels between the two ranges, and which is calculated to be -0.05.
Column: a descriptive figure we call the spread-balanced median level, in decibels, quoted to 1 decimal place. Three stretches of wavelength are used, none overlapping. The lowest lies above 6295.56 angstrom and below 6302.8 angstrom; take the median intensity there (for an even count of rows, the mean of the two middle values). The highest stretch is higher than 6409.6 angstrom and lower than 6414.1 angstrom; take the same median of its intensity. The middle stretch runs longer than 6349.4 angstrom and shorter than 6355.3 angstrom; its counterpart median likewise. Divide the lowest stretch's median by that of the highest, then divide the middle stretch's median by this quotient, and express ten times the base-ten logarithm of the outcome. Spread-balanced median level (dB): 8.6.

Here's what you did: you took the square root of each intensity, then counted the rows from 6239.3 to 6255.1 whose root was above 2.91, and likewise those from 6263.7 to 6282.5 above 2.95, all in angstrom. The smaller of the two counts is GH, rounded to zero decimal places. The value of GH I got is 2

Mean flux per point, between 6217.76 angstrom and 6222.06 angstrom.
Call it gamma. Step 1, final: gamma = 8.13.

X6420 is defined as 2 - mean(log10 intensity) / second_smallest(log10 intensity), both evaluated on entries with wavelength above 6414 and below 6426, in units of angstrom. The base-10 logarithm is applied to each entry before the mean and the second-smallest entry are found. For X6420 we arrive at 0.98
